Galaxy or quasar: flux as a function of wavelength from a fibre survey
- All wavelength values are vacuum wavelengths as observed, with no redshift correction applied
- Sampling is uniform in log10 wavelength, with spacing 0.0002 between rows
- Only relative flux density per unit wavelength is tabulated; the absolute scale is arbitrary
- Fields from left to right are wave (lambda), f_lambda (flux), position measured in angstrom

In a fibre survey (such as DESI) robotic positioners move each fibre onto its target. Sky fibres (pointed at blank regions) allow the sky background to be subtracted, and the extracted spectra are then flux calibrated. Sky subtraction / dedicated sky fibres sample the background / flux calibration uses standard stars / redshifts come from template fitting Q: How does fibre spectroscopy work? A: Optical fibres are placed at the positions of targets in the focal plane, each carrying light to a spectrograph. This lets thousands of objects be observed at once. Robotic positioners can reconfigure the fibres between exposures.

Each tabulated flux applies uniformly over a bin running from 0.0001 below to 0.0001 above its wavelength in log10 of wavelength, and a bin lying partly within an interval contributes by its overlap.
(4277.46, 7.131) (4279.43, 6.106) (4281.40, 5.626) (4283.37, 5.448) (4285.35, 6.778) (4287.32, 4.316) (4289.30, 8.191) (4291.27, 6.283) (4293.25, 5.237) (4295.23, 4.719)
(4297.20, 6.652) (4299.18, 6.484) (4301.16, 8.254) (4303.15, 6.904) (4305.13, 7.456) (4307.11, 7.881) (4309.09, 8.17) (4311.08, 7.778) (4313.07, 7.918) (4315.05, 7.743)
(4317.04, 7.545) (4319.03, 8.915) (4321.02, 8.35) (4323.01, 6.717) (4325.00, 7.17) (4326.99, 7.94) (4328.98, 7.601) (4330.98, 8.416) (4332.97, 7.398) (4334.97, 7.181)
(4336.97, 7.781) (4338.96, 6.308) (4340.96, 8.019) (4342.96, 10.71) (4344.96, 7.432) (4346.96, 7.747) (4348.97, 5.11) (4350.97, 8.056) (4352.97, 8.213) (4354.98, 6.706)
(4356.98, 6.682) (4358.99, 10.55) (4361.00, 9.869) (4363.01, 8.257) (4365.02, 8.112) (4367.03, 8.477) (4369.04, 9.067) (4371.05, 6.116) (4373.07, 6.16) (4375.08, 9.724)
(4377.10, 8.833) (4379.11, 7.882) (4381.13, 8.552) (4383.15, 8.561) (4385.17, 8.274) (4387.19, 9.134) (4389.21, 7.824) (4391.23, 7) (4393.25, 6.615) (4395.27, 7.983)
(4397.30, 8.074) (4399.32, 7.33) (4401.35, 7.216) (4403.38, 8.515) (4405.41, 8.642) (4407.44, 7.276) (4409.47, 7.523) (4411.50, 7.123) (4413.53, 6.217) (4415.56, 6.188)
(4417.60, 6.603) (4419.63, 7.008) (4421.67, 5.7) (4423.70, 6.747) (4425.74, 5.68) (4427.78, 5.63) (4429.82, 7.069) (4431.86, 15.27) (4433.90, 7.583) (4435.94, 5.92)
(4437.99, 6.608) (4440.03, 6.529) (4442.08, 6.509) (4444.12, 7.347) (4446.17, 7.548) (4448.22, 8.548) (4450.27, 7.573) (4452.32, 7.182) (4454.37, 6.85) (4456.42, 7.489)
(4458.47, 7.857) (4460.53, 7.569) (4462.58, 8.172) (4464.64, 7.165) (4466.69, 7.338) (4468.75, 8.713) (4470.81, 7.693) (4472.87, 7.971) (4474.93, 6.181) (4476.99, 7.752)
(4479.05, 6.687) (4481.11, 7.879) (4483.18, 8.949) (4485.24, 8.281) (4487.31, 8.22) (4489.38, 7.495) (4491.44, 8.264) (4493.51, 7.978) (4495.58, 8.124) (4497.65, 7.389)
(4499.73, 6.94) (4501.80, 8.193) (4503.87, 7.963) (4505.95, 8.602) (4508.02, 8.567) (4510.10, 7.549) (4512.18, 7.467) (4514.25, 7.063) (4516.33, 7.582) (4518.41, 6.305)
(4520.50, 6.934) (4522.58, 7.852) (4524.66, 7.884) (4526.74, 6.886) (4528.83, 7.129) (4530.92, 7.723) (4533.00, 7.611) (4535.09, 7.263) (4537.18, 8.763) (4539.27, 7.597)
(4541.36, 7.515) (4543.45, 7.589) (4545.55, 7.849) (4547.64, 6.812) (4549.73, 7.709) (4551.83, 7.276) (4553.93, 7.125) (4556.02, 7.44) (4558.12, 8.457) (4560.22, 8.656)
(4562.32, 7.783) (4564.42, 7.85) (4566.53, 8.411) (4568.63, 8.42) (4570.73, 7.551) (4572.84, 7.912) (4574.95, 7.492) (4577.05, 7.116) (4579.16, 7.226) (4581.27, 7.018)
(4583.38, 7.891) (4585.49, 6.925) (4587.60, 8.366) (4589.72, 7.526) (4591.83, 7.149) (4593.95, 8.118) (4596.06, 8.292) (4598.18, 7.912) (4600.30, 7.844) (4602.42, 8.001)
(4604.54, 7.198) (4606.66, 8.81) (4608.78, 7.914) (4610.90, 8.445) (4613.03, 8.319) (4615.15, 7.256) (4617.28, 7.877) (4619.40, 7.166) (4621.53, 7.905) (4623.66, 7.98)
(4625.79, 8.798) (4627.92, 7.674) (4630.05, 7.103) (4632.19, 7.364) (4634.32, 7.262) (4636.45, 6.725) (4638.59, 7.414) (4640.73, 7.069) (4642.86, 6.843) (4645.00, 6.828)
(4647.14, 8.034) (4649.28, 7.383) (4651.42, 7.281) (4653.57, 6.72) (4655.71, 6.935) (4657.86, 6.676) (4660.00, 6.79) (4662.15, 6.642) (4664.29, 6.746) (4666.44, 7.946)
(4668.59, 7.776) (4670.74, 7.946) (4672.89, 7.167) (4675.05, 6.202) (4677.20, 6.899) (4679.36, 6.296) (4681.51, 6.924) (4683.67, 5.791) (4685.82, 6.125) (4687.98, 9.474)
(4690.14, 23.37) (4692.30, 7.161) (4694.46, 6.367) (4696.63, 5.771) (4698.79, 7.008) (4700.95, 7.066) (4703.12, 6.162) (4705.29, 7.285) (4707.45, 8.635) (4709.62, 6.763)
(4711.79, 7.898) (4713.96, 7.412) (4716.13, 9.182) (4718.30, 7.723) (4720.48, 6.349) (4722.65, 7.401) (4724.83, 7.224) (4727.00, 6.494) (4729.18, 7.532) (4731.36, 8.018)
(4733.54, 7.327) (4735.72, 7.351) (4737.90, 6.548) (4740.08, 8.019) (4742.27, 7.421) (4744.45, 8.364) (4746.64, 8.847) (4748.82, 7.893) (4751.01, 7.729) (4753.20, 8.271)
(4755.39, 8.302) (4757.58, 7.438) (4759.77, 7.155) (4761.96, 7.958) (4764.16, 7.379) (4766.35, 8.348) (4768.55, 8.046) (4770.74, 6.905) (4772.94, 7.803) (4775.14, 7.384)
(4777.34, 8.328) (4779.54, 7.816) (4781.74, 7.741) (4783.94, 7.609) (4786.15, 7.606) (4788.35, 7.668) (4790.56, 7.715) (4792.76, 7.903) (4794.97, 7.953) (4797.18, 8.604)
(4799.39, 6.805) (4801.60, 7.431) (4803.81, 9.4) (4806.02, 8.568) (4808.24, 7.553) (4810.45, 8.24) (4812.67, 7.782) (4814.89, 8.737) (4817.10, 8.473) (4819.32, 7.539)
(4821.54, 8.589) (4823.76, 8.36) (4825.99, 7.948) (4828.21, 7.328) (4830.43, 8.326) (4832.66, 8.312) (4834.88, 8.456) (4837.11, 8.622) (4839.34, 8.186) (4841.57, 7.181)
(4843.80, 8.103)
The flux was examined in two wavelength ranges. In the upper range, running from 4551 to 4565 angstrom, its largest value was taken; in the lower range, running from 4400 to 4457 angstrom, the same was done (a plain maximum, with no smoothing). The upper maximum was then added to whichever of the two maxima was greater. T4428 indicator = 23.9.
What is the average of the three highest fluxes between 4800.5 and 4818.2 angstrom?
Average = 8.9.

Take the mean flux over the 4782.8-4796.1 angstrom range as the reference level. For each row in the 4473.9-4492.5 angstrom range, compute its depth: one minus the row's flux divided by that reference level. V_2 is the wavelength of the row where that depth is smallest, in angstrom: 4483.18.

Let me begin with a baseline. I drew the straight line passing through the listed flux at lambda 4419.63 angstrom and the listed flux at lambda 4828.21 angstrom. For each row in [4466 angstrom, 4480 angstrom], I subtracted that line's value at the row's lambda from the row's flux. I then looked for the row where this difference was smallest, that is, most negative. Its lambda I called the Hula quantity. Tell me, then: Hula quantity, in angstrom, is 4474.93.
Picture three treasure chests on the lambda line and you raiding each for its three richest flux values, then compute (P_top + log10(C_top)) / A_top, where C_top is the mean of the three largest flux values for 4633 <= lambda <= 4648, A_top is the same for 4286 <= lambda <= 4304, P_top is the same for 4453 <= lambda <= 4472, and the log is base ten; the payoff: 1.17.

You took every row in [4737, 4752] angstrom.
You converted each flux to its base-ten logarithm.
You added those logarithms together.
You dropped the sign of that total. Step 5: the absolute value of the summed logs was 6.2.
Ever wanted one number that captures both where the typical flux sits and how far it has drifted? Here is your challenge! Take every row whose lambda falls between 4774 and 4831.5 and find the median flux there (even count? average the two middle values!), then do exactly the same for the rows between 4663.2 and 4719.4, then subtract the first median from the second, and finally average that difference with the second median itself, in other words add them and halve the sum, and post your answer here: 3.2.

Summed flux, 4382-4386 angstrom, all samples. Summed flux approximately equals 17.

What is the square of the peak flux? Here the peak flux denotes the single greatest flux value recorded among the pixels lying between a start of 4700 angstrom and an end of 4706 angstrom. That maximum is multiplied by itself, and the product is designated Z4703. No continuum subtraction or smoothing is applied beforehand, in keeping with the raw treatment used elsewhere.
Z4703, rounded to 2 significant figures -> 53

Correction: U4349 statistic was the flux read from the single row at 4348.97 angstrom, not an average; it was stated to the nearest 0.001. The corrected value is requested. 5.110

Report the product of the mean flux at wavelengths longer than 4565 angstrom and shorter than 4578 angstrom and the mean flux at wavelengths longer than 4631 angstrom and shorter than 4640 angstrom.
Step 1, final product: 56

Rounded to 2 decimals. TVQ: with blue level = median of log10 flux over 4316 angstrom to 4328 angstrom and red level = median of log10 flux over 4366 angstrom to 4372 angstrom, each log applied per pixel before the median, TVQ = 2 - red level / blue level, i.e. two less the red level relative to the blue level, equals 0.96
